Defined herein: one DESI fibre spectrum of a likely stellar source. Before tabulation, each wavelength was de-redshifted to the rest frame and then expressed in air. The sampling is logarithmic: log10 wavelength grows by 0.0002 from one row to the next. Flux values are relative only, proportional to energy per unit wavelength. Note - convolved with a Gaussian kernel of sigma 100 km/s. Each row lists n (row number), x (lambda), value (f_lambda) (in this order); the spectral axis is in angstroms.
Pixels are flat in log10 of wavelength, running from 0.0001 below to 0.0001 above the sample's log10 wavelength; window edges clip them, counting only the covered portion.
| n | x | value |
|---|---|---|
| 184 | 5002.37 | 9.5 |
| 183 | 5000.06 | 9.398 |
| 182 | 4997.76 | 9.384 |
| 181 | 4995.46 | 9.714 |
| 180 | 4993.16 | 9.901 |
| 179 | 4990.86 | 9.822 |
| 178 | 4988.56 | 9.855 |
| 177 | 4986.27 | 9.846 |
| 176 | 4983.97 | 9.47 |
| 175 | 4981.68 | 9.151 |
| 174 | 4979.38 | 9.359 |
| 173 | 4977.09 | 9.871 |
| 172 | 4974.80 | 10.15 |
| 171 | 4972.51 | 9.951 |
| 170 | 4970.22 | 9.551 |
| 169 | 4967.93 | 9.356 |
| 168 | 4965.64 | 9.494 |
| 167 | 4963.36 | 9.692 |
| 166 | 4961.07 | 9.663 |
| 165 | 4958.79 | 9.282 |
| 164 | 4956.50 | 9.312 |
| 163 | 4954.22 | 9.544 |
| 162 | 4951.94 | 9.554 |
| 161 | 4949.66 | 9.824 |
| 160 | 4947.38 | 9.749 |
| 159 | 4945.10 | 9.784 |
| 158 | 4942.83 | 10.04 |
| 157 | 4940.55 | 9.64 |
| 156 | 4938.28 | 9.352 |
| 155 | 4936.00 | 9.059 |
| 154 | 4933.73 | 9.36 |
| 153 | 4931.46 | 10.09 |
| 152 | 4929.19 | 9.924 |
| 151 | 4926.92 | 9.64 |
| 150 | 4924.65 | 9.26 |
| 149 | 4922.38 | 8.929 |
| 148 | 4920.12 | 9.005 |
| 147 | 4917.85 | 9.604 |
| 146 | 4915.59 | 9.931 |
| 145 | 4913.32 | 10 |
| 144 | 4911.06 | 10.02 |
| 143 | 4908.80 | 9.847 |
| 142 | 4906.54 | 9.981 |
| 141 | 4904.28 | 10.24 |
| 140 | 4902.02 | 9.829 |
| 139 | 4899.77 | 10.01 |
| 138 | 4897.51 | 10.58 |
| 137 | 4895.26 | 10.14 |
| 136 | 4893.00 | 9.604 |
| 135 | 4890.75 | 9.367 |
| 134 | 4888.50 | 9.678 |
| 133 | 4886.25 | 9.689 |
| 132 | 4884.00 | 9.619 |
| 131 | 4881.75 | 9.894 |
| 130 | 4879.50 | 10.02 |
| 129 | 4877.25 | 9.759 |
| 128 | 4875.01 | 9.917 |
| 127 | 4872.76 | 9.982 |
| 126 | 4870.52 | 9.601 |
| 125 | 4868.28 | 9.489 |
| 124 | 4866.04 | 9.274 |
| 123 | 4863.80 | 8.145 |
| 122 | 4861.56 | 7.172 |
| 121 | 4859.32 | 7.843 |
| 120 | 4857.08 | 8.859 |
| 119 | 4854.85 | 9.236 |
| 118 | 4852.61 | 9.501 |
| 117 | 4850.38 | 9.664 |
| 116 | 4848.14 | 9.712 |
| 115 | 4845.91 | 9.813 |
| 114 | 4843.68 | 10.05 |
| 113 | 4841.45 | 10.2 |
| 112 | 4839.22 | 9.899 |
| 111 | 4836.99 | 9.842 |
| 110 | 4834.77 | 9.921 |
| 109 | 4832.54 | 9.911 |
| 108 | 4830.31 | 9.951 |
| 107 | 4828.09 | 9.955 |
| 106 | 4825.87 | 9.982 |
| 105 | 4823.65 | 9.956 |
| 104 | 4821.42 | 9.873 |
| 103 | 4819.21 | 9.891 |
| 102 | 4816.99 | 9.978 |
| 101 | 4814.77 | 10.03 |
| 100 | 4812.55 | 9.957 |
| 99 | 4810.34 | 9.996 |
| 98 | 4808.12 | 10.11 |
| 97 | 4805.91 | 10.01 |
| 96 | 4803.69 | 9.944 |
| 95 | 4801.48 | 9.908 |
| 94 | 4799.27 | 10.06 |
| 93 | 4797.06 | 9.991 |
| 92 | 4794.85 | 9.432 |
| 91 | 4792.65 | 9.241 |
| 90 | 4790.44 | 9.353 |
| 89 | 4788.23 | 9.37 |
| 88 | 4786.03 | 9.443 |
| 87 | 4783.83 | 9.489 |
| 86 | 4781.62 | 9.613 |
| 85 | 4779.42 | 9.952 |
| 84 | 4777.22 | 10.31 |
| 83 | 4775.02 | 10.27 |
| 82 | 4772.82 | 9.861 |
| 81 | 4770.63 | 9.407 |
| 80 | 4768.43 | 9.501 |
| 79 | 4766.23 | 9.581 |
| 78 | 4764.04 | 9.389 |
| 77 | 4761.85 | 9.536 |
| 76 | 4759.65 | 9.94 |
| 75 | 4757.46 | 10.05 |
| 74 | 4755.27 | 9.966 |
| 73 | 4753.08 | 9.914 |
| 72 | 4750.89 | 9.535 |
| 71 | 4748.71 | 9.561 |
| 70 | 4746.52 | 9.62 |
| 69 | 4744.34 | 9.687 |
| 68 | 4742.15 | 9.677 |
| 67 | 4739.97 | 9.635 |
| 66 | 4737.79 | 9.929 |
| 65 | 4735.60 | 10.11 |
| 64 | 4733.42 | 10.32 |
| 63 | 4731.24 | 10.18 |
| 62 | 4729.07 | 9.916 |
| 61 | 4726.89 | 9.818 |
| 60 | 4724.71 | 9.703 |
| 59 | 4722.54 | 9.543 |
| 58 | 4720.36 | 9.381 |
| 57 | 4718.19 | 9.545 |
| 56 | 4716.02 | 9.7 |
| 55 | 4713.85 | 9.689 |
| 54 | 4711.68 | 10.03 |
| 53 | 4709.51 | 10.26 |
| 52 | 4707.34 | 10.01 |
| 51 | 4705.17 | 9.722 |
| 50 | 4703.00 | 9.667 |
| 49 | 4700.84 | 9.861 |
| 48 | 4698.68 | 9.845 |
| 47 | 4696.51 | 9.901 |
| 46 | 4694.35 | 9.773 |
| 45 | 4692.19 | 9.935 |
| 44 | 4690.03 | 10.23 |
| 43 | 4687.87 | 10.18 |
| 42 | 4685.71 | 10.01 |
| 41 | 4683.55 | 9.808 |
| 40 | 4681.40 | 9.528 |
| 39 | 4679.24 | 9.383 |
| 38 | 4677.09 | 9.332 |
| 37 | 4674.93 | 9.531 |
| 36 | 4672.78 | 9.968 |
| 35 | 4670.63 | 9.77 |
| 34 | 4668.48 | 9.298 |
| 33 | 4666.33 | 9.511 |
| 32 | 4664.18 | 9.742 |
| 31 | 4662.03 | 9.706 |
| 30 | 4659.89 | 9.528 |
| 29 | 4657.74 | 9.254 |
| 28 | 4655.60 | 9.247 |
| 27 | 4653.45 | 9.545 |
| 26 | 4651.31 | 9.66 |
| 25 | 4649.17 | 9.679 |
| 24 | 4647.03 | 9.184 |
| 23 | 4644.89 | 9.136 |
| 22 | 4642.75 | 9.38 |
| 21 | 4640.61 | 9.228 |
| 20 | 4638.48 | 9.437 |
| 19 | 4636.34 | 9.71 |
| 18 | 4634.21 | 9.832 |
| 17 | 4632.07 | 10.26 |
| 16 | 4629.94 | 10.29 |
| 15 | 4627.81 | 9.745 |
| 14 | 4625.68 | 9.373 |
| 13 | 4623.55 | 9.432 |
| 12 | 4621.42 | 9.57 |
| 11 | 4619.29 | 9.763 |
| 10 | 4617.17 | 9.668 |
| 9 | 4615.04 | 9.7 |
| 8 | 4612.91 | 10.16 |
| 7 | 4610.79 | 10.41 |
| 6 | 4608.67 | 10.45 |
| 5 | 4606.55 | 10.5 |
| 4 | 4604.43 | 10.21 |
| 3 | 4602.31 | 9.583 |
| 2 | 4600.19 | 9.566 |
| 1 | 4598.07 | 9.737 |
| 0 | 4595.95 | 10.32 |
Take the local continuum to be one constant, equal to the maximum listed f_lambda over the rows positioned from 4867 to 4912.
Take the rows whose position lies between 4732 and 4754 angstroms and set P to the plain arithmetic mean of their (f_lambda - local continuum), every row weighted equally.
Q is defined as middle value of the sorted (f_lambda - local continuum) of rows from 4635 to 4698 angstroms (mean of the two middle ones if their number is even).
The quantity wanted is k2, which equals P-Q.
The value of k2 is 0.25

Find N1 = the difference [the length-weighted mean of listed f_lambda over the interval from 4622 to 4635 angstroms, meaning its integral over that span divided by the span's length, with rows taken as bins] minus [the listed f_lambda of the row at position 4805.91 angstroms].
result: -0.20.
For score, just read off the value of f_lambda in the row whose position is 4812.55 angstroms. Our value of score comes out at 9.957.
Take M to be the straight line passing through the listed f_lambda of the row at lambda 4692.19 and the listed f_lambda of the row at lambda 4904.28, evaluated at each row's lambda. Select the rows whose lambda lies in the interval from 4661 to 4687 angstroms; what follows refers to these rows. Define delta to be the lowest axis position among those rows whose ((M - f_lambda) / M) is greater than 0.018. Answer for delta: 4662.03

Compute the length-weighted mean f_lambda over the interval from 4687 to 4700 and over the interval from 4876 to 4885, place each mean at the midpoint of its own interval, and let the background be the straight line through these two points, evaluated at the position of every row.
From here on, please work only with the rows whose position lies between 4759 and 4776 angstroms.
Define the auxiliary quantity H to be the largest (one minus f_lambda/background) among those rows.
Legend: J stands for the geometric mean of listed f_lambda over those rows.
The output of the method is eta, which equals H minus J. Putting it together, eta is -9.6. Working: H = 0.053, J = 9.7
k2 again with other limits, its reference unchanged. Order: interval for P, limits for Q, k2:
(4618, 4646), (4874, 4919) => -0.28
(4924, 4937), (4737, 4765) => -0.12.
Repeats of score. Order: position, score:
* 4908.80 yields 9.847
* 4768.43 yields 9.501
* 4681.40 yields 9.528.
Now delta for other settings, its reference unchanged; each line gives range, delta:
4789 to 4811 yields 4790.44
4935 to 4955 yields 4936.00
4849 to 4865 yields 4850.38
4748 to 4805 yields 4748.71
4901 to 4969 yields 4902.02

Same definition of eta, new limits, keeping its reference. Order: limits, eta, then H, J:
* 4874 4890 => -9.8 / 0.021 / 9.8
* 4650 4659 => -9.3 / 0.076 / 9.4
